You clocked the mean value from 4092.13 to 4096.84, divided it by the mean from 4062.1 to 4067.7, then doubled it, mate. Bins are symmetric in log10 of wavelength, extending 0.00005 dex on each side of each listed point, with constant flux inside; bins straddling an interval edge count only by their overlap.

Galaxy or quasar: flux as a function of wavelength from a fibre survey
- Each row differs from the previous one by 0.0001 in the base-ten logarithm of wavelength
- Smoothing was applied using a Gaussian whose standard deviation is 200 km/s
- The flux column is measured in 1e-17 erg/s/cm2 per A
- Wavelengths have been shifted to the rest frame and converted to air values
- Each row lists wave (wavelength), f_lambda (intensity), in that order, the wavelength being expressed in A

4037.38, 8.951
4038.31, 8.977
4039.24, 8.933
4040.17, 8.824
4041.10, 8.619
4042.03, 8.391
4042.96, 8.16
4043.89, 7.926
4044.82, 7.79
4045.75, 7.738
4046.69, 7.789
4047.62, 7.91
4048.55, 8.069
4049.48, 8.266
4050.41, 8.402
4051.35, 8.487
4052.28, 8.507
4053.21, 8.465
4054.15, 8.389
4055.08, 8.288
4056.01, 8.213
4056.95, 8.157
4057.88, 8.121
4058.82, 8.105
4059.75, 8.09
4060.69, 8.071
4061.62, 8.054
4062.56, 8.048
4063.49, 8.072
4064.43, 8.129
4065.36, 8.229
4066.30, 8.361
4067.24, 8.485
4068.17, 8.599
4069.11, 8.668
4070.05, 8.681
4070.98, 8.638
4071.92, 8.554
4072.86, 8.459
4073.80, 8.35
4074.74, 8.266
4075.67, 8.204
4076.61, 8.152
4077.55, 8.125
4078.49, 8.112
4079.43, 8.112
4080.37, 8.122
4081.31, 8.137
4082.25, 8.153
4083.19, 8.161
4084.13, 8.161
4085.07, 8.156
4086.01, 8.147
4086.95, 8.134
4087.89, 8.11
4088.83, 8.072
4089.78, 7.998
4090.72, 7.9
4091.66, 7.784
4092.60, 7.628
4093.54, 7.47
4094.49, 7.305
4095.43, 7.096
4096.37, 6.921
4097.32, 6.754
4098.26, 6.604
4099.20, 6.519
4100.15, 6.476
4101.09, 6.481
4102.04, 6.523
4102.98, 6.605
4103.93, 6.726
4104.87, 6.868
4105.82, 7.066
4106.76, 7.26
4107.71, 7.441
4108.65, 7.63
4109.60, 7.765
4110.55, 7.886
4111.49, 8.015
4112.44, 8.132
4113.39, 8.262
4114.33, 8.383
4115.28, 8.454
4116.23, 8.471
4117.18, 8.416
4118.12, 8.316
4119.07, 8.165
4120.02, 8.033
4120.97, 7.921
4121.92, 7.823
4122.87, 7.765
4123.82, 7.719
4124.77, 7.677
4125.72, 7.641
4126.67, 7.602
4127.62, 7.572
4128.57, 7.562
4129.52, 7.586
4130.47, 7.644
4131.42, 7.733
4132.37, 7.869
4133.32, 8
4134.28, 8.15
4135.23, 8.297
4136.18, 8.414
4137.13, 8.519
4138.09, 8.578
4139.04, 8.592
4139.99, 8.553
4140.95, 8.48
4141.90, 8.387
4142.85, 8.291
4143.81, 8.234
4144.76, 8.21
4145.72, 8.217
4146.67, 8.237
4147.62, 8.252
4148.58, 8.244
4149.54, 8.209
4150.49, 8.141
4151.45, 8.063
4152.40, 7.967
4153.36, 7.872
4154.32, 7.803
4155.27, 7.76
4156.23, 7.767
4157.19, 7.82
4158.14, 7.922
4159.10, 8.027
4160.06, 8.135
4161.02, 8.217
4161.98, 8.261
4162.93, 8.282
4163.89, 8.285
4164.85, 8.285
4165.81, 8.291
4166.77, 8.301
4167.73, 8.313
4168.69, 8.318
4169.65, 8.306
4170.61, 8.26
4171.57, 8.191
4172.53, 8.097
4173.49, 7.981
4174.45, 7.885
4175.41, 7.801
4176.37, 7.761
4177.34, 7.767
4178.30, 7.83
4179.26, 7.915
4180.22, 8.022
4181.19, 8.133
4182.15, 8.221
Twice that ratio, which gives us 1.77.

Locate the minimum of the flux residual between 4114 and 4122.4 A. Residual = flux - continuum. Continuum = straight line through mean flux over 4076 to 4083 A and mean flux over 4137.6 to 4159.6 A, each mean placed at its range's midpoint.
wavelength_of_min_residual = 4121.92 A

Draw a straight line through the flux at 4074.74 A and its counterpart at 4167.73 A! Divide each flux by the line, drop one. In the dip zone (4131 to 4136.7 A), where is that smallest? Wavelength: 4131.42 A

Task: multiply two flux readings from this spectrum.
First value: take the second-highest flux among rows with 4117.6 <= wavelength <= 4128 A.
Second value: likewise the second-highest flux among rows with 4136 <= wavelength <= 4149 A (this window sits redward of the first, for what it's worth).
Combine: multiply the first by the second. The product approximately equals 70.0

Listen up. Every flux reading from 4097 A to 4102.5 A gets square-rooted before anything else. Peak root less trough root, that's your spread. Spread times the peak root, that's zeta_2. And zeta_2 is 0.14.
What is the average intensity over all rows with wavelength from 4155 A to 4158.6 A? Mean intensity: 7.82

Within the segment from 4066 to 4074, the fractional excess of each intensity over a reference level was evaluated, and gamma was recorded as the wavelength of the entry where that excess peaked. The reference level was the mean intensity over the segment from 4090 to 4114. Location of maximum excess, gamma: 4070.05 A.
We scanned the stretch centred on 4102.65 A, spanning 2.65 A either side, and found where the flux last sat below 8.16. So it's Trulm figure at 4104.87 A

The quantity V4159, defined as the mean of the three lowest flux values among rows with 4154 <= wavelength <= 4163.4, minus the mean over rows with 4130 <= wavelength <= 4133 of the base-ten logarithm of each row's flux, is 6.89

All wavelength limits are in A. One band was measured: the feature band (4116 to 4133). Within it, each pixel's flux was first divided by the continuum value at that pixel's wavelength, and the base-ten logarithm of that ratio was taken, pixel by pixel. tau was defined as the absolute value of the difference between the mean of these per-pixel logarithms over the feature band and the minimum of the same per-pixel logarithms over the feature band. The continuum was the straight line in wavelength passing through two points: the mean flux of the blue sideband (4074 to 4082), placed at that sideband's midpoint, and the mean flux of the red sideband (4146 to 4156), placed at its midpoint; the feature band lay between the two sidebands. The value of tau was 0.016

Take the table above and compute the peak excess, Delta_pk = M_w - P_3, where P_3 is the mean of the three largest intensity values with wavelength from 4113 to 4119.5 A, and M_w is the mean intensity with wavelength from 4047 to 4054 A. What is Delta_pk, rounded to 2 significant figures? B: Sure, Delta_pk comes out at -0.15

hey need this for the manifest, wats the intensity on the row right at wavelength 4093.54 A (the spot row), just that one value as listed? 7.47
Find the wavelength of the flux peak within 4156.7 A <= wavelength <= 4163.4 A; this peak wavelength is 4162.93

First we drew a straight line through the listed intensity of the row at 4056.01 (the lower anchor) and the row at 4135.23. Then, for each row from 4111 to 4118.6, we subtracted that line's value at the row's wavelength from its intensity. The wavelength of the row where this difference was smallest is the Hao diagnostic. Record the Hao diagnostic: 4111.49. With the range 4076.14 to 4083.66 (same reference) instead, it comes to 4079.43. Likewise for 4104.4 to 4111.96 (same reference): 4104.87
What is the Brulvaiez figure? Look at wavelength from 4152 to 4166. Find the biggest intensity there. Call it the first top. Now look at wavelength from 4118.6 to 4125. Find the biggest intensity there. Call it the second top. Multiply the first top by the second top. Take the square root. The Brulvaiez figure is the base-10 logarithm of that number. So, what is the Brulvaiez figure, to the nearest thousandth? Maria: 0.915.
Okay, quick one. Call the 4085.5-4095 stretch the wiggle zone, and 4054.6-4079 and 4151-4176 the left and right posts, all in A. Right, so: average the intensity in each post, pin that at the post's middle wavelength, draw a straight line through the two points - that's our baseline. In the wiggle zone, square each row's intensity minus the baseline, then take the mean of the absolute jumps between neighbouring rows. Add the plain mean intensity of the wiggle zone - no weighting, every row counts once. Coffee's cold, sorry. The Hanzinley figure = 7.9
